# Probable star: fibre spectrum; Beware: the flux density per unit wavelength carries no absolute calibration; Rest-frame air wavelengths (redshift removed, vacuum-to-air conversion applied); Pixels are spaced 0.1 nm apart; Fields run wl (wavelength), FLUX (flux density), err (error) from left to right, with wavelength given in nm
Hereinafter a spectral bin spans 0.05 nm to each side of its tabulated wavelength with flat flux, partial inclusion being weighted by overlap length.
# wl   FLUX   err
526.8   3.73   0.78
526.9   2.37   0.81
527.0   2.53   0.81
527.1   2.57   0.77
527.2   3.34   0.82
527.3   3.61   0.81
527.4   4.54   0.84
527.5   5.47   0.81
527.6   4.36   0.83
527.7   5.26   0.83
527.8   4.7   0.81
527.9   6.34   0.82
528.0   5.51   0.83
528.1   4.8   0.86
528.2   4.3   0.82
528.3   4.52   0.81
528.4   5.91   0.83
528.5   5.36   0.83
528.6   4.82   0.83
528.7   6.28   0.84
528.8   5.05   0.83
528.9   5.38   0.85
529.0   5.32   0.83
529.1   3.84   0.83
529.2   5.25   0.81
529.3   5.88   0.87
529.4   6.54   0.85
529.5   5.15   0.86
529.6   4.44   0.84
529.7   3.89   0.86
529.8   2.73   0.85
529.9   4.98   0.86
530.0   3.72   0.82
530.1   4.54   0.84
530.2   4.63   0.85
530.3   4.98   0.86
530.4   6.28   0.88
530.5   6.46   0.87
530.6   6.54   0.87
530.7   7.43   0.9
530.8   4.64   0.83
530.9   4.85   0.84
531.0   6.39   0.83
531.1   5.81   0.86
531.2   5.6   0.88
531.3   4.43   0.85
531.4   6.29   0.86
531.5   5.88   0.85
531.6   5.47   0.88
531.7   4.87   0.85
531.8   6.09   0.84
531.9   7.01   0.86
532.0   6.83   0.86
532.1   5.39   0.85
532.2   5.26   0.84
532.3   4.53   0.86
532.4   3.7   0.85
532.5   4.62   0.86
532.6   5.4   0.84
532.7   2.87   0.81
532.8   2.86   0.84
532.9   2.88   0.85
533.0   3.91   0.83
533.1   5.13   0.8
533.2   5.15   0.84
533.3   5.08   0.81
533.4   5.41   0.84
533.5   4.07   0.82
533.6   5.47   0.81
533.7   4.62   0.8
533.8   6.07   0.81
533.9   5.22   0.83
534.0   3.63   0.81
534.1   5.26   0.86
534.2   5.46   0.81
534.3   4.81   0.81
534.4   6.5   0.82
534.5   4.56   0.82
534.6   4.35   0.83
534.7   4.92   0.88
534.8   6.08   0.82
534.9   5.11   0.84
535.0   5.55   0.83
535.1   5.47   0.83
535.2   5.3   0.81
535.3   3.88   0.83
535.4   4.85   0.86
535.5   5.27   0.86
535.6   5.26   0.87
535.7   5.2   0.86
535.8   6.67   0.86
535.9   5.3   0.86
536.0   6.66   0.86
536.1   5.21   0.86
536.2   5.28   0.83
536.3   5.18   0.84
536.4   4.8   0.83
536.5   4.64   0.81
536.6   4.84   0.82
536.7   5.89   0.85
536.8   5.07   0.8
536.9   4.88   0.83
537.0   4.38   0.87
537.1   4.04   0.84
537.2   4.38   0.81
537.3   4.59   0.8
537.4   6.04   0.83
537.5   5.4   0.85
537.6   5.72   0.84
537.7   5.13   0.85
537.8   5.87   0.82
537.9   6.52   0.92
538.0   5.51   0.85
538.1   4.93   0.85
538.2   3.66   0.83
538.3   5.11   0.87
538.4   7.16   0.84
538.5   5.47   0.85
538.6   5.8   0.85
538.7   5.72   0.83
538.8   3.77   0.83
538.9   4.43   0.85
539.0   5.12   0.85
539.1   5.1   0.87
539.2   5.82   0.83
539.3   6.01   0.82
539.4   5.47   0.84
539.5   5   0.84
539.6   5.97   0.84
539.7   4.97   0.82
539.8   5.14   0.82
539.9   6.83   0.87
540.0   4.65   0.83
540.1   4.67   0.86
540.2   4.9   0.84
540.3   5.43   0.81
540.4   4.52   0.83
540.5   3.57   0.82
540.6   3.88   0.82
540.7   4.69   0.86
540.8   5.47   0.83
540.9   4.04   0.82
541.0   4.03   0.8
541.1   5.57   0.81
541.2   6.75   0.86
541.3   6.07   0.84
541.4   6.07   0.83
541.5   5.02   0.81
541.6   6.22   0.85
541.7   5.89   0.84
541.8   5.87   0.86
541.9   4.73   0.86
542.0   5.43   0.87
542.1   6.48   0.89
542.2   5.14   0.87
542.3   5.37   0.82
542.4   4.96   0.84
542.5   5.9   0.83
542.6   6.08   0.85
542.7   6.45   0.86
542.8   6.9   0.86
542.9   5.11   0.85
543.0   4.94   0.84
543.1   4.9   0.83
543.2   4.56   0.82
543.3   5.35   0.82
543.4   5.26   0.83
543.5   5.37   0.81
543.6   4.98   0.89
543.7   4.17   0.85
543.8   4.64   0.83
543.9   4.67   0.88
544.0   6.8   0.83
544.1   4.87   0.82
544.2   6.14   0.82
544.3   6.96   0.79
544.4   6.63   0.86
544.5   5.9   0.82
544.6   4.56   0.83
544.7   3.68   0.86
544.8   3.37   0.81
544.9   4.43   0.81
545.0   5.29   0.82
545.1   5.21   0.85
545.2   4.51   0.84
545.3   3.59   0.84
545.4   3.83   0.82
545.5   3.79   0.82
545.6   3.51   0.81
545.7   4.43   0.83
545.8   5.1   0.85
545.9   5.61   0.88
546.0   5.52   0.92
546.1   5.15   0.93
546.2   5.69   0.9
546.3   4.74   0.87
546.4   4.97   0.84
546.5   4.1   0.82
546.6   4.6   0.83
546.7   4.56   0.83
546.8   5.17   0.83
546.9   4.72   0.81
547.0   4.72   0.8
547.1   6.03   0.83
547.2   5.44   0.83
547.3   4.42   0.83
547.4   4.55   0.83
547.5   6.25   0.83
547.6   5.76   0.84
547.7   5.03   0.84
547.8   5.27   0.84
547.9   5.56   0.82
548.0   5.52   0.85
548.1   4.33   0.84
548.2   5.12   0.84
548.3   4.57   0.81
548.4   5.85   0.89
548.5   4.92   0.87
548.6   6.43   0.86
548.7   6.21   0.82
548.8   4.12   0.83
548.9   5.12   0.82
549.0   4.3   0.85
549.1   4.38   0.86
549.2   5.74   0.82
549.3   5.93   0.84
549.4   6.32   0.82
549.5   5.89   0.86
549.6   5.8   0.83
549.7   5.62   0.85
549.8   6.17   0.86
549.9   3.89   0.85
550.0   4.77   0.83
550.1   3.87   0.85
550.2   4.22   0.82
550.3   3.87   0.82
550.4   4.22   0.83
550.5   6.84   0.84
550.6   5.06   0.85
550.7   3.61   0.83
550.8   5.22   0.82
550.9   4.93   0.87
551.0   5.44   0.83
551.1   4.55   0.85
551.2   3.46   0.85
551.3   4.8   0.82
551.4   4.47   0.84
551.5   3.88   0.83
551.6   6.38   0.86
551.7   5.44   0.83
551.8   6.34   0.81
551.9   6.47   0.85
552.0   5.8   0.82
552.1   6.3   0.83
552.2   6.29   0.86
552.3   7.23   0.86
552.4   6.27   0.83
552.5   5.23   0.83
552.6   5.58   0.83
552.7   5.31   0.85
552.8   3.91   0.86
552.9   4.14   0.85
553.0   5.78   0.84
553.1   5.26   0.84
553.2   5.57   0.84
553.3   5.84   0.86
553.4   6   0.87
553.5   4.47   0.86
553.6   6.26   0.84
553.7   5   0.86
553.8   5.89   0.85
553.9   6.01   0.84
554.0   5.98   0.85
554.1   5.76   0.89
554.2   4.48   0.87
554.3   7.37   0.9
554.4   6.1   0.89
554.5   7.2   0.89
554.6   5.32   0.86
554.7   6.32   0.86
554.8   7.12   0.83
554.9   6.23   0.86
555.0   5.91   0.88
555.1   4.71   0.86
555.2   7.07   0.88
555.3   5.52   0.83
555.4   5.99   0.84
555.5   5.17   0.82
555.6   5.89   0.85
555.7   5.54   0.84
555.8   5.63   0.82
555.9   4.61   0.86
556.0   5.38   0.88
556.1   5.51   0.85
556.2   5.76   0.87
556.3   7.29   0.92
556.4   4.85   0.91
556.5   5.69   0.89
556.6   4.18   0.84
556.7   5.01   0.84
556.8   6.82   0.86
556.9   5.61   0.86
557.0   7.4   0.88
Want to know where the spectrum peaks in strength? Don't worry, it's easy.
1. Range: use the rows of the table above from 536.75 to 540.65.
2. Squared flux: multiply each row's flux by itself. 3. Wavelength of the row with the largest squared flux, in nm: 538.4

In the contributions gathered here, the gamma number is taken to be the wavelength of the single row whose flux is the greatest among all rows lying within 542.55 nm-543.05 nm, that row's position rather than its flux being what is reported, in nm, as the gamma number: 542.8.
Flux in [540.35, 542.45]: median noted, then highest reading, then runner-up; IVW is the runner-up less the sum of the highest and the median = -5.6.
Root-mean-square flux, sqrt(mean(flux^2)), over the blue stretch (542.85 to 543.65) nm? 5.07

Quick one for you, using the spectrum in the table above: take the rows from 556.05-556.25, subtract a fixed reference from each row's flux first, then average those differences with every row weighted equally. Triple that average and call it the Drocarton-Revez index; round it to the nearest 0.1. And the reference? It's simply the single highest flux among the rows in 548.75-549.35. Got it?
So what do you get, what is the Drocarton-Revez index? -0.9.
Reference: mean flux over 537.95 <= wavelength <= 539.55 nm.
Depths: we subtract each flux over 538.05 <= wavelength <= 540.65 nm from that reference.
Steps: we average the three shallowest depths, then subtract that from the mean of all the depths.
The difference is 1.55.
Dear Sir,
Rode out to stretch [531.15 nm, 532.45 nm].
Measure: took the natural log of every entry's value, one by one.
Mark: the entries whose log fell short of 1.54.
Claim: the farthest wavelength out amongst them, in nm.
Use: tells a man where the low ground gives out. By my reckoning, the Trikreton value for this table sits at 532.4 nm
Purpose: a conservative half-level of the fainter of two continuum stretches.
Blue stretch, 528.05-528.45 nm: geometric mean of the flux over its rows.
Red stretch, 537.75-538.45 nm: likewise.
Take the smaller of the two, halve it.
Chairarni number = 2.42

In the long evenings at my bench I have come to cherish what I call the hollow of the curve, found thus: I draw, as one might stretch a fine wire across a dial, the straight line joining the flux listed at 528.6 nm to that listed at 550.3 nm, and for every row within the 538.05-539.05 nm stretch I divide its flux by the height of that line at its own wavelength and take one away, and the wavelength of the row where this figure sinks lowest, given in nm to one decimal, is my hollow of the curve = 538.2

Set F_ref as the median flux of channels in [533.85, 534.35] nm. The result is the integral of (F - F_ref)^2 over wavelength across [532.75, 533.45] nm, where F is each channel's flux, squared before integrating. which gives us 1.3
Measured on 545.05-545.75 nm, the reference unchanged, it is 1.1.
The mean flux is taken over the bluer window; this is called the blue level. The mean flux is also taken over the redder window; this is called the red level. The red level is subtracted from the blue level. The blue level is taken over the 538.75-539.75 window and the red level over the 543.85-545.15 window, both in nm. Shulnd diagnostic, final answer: -0.1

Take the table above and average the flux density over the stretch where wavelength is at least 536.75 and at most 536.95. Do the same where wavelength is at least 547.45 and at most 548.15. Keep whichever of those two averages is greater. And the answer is 5.39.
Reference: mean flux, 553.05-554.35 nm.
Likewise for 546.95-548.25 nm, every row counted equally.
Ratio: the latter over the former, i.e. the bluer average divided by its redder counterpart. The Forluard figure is 0.92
